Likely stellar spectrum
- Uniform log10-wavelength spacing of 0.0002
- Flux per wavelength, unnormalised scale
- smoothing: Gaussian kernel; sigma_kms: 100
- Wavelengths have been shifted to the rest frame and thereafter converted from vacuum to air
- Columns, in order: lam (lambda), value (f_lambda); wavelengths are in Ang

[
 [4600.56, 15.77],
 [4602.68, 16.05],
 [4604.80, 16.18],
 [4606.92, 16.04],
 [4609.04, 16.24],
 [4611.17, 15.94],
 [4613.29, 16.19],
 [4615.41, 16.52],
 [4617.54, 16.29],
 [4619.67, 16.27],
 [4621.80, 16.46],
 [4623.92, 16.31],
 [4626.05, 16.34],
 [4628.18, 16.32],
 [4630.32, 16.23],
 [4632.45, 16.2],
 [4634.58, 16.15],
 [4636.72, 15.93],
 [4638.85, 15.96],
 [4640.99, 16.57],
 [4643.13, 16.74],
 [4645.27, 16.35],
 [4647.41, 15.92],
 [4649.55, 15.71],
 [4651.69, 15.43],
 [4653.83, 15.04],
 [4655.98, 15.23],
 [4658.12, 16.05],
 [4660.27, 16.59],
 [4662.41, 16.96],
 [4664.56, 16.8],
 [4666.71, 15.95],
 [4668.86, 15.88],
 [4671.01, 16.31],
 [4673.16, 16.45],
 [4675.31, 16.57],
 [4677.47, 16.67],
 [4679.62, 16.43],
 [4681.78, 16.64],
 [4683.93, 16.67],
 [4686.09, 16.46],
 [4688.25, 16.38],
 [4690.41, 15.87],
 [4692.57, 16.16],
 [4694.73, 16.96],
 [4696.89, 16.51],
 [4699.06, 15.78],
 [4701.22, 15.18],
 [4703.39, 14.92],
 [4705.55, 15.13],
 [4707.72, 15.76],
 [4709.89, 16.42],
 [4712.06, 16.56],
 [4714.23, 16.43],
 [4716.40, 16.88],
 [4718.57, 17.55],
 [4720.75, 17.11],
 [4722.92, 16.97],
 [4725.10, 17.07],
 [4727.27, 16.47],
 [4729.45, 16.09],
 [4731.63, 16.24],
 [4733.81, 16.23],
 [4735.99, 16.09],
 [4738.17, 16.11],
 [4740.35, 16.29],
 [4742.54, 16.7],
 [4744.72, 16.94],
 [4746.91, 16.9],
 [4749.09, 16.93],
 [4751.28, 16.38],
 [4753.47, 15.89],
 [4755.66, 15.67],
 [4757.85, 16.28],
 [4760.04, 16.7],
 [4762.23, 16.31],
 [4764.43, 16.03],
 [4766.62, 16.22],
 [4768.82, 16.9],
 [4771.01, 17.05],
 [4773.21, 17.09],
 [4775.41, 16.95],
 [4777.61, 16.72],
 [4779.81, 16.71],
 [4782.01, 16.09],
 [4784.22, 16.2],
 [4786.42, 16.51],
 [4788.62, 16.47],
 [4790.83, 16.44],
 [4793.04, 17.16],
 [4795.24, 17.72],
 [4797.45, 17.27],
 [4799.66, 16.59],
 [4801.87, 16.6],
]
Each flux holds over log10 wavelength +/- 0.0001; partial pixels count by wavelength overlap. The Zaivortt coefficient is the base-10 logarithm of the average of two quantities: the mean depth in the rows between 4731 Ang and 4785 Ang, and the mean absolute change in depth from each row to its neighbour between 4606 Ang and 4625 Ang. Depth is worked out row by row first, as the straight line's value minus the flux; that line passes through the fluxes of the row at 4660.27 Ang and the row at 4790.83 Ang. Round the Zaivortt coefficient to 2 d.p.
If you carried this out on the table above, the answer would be -0.96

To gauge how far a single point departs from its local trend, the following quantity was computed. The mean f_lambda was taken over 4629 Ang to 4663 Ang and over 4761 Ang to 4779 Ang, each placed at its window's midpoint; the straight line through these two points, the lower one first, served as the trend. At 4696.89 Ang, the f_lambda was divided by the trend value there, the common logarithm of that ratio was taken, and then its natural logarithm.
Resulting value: -5.2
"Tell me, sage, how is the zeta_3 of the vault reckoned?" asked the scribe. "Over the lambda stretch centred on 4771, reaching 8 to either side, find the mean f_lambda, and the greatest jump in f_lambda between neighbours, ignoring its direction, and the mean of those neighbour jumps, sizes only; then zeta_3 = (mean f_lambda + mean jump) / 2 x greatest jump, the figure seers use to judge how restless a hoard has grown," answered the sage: 5.8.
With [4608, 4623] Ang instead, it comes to 2.7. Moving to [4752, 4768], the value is 5.0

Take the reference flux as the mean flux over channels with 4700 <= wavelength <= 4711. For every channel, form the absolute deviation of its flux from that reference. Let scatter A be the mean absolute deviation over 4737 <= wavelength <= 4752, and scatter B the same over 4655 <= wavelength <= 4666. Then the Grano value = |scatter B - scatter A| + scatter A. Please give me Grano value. 1.3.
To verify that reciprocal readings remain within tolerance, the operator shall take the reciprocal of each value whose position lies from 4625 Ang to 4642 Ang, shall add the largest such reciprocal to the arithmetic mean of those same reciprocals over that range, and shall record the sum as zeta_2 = 0.124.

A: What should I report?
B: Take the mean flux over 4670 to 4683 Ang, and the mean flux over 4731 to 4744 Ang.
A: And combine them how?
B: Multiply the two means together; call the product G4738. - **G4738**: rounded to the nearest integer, 269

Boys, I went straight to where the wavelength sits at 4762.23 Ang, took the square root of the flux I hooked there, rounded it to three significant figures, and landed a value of 4.04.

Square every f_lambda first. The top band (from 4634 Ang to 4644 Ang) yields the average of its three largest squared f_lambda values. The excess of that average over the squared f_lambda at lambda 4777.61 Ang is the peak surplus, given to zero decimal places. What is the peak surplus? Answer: -8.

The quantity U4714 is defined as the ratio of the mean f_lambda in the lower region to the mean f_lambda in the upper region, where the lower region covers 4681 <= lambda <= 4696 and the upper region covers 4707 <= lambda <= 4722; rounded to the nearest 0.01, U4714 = 0.99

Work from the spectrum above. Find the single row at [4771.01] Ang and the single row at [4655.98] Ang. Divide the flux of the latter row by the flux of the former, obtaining 0.893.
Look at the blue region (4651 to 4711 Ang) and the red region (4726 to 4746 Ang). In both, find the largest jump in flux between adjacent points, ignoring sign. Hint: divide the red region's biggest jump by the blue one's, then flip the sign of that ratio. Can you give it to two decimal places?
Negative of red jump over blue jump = -0.48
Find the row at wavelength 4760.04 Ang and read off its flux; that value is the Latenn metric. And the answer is 16.7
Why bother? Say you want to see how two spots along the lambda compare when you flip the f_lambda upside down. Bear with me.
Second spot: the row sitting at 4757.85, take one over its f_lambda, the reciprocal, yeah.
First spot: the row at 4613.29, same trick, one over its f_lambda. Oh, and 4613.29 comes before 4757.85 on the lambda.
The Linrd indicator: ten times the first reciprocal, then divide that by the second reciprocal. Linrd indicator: 10.1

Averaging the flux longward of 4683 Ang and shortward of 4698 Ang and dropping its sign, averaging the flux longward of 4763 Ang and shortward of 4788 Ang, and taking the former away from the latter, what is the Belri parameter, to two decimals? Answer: 0.16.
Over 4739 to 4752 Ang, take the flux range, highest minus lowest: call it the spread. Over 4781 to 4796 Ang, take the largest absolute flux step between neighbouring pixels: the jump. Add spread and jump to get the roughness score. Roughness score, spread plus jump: 1.4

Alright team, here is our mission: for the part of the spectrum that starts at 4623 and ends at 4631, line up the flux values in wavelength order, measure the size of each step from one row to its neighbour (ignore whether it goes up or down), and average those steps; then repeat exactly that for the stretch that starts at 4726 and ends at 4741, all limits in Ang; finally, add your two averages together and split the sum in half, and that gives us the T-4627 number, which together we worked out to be 0.10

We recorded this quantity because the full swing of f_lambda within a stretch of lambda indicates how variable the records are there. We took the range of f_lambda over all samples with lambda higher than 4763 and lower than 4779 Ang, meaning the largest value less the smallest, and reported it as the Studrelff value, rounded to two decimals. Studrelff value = 1.06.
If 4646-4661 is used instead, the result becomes 1.55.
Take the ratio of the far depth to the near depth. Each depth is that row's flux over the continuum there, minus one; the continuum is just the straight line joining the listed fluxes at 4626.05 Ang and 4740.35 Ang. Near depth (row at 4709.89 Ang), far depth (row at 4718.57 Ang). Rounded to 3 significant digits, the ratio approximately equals 10.7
